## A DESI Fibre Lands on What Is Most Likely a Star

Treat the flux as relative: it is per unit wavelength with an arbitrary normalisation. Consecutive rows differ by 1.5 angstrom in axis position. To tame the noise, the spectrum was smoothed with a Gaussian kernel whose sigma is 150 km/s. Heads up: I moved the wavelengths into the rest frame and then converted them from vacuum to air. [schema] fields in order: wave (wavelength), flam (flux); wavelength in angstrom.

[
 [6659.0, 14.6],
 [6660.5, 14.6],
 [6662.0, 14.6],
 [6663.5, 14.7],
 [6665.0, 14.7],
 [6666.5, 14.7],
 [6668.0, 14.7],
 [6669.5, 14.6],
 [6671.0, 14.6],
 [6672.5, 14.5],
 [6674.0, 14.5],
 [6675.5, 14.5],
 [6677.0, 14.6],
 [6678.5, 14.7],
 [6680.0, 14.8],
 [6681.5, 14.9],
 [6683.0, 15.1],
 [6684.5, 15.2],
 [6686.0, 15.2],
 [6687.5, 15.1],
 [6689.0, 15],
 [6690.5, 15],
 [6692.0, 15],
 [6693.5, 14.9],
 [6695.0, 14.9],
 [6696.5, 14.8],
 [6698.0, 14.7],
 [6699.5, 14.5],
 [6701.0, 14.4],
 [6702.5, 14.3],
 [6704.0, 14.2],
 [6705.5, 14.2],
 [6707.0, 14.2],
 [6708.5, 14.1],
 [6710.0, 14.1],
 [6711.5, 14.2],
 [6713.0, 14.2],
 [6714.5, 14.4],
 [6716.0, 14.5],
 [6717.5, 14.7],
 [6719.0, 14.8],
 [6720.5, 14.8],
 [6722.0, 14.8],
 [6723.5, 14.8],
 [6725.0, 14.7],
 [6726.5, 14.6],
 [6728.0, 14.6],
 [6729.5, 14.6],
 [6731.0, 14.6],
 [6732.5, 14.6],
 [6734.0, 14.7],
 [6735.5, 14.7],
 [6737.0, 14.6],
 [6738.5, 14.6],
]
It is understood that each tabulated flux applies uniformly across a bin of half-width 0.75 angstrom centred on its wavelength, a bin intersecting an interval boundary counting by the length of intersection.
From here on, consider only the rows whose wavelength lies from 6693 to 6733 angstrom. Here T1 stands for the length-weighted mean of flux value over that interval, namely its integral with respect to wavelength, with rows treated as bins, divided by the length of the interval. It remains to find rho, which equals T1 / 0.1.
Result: 145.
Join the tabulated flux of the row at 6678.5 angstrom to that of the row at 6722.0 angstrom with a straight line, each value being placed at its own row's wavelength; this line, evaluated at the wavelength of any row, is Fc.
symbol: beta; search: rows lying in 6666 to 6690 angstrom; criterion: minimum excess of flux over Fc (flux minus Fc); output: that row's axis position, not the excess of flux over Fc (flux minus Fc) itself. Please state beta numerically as 6675.5 angstrom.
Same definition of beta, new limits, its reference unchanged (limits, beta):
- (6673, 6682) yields 6675.5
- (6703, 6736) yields 6710.0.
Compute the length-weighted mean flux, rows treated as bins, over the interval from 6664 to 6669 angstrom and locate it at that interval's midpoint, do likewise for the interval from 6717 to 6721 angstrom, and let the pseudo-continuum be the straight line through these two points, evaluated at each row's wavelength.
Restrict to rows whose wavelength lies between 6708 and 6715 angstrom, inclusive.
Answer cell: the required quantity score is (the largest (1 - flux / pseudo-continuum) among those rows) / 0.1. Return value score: 0.44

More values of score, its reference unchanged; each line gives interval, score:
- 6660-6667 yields 0.06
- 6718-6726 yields 0.05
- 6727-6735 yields 0.13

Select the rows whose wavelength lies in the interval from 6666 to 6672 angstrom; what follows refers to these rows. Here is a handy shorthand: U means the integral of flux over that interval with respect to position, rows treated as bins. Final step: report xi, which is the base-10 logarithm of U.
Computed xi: 1.94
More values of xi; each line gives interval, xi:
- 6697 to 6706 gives 2.11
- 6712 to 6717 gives 1.86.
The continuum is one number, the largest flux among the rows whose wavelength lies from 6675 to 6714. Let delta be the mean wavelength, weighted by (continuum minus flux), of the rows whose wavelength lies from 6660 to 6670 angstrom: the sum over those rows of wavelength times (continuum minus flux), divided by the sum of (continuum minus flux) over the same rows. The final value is 6664.9 angstrom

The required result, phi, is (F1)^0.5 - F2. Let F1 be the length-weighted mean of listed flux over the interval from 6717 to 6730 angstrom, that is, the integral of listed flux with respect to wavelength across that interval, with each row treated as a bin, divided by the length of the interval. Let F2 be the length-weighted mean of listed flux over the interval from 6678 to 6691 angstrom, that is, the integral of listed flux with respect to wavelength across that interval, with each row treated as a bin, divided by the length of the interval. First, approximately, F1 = 14.71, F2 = 15.0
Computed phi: -11.2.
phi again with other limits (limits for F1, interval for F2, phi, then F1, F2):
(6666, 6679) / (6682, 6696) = -11.2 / 14.60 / 15.0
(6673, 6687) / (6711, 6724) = -10.7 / 14.83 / 14.6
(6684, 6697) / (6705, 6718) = -10.4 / 15.01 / 14.3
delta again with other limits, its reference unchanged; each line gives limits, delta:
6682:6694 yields 6690.4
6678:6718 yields 6703.8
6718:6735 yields 6727.1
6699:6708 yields 6703.6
